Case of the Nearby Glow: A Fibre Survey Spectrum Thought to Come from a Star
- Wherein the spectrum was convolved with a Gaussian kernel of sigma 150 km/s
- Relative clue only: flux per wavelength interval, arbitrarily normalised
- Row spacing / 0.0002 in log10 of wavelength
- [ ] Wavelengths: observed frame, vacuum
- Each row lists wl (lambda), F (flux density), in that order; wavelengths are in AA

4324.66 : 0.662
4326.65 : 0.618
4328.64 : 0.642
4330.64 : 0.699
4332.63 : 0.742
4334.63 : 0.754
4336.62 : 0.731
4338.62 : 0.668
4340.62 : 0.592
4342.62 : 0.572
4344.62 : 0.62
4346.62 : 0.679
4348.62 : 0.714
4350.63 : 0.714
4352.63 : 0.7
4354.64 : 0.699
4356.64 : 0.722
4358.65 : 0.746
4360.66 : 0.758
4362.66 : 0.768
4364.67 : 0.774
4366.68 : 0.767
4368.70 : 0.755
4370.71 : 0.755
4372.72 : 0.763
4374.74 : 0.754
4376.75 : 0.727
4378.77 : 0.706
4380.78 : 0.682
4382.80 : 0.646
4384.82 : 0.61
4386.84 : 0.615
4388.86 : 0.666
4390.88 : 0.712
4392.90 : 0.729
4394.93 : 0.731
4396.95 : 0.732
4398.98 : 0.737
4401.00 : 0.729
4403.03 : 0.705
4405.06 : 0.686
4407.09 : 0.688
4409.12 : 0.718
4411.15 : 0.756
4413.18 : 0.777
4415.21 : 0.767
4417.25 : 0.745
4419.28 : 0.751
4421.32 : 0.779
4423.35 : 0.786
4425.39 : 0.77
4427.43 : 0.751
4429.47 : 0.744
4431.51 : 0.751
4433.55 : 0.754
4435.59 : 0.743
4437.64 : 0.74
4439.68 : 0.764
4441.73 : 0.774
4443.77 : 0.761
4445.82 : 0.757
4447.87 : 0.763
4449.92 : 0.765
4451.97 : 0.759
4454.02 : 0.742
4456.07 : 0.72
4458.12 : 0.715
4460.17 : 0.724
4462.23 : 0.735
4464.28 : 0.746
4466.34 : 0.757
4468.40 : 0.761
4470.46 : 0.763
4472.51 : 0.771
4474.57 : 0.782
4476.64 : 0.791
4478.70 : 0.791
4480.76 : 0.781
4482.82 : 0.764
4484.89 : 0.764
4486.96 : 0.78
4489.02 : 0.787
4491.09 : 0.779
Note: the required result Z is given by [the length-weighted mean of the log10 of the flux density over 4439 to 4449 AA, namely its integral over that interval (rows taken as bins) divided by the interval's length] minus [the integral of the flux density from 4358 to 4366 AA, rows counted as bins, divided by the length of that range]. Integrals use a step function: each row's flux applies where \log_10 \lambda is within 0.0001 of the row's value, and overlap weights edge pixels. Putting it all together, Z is -0.880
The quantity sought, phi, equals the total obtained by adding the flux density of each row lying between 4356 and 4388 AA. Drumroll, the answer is 11.5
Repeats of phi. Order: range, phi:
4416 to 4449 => 12.1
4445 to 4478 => 12.1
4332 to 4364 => 11.2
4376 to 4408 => 11.1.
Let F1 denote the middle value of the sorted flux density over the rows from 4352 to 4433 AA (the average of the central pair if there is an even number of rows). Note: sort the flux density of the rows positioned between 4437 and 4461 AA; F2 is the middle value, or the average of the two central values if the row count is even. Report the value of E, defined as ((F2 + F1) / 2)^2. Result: 0.561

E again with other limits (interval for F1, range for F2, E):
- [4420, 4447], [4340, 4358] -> 0.530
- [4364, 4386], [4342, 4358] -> 0.528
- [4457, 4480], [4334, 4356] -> 0.533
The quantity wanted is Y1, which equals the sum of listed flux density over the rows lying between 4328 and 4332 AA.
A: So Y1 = 1.3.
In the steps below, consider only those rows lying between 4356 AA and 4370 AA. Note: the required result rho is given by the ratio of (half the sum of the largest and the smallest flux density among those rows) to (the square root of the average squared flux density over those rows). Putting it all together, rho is 0.99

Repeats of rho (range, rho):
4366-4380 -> 0.99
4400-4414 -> 1.01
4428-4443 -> 1.01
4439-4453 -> 1.00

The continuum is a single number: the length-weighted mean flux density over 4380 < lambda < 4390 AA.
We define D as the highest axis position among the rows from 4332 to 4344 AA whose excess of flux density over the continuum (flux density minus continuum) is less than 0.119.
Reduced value 4342.62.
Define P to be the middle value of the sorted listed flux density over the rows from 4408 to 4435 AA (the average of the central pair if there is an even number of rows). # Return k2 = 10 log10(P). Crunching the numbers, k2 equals -1.23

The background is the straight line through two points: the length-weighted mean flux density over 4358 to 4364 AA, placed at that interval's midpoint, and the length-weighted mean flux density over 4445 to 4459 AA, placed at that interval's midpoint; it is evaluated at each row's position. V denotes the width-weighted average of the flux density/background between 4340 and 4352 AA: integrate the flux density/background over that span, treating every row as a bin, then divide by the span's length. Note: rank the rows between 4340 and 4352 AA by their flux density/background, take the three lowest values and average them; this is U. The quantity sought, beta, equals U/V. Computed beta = 0.912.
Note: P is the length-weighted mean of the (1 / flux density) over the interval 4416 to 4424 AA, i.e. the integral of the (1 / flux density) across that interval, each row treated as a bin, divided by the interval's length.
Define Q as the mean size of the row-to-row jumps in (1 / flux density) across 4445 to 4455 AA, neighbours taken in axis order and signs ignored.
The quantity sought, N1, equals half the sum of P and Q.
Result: 0.661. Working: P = 1.31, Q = 0.014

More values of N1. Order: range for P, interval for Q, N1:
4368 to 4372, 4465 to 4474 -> 0.667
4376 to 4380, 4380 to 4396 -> 0.733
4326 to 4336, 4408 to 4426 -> 0.740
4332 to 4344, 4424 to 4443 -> 0.761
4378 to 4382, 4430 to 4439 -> 0.730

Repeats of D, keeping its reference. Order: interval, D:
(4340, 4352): 4350.63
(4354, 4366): 4360.66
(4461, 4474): 4468.40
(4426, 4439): 4437.64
